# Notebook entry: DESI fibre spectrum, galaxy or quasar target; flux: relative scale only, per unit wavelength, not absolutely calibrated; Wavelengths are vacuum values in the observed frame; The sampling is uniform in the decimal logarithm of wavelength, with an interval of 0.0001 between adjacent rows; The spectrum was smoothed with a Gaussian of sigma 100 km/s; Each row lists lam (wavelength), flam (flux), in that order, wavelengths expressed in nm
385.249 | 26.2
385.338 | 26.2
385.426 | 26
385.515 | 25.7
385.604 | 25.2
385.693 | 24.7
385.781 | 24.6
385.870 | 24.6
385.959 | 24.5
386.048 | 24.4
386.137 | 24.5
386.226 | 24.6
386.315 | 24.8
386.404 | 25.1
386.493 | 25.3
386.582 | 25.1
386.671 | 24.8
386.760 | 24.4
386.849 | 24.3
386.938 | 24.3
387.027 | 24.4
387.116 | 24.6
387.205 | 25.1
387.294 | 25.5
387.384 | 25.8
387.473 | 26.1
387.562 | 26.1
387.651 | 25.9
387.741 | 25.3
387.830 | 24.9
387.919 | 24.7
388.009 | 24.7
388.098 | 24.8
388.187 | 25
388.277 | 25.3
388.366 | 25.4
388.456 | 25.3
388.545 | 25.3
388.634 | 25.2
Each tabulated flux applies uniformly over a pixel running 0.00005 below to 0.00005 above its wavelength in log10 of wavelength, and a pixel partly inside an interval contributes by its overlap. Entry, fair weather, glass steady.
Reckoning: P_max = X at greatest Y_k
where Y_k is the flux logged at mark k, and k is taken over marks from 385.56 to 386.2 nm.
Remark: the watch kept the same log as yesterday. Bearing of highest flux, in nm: 385.604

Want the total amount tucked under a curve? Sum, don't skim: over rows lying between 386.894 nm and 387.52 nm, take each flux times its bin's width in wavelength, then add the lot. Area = 16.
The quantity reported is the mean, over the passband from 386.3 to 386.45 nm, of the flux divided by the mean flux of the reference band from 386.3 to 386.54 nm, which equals 1.00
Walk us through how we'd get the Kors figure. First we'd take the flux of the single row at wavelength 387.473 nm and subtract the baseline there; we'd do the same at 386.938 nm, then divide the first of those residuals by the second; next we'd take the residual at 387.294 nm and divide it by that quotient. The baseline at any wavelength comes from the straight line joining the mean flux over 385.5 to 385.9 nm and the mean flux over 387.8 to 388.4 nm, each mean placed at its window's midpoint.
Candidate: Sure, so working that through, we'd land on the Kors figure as -0.31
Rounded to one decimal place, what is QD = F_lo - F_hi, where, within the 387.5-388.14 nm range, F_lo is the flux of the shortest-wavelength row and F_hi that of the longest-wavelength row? 1.3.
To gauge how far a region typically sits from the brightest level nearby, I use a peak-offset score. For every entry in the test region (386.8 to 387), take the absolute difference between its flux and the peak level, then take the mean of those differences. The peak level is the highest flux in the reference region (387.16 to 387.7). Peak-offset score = 1.8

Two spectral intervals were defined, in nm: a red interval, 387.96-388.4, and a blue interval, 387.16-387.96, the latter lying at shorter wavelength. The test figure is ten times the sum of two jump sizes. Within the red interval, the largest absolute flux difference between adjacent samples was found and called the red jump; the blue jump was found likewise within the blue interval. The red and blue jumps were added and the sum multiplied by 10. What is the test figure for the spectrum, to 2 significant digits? 9.0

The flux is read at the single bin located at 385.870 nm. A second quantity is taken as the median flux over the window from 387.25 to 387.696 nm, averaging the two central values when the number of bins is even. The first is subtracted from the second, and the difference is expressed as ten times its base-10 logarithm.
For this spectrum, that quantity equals 1.1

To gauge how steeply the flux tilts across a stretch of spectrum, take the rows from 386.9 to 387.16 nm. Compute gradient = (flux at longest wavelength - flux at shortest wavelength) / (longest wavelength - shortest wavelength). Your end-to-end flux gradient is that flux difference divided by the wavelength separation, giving 1.7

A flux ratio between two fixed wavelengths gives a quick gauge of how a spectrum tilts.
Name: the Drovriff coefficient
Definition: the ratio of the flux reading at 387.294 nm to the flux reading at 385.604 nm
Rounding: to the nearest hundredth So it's 1.01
